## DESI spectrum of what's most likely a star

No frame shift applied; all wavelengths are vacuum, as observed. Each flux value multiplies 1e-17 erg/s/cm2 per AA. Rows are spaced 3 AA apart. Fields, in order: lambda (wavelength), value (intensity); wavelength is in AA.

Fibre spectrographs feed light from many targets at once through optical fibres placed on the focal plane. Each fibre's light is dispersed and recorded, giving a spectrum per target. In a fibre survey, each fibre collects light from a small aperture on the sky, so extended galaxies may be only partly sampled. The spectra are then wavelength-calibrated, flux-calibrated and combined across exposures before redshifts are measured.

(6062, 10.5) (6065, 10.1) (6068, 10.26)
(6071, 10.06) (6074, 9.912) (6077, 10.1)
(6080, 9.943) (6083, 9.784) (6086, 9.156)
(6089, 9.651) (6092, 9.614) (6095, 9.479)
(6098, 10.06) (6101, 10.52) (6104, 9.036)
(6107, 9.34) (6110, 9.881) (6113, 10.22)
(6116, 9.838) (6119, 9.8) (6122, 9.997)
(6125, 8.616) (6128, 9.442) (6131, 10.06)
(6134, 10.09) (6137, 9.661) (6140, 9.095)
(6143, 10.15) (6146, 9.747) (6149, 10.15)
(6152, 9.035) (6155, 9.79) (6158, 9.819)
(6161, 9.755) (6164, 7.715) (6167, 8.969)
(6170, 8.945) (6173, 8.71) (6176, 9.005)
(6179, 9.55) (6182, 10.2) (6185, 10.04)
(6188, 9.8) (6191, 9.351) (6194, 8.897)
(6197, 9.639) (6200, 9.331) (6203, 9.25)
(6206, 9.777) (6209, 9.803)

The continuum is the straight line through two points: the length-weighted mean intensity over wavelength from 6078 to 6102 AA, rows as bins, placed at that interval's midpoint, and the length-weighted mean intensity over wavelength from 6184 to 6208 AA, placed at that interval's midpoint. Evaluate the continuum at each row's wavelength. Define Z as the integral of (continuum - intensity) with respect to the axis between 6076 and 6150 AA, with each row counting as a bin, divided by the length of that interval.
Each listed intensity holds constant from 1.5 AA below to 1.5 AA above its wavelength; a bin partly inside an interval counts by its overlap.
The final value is 0.0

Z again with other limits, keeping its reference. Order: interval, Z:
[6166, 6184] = 0.3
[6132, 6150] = -0.2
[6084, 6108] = 0.1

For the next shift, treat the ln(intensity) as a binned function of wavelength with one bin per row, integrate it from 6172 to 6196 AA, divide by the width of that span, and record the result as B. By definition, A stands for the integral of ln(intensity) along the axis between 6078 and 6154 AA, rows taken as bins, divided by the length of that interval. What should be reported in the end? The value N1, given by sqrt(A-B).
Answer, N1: 0.158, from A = 2.271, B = 2.25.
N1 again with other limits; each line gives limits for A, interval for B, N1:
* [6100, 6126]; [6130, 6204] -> 0.157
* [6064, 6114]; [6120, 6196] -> 0.196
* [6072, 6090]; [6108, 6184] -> 0.162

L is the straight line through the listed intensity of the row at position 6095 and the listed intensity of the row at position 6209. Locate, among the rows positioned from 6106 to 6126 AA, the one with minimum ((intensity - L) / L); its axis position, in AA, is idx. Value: 6125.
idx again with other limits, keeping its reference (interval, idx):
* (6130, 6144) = 6140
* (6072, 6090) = 6086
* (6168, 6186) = 6173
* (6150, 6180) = 6164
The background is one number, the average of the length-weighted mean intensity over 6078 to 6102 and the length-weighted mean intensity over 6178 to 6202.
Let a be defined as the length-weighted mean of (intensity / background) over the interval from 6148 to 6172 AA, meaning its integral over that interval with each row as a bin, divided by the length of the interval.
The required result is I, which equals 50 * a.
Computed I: 47.7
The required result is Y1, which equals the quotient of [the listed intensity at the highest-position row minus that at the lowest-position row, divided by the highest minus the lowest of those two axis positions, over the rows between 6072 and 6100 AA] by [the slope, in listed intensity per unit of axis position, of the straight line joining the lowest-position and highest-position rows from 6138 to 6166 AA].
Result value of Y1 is -0.1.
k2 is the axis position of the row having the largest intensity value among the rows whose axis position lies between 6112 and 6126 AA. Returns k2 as 6113 AA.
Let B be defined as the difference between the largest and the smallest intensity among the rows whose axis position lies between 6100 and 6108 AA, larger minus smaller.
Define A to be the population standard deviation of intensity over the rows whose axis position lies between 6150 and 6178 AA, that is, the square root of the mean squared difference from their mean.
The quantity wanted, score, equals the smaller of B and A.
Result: 0.63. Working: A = 0.63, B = 1.5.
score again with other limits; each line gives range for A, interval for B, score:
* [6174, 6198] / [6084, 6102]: 0.43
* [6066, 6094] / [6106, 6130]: 0.31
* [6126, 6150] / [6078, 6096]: 0.36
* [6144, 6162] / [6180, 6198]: 0.33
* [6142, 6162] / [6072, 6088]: 0.34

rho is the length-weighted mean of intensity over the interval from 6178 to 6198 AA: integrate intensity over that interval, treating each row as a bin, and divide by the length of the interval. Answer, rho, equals 9.64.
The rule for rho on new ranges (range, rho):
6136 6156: 9.66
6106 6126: 9.70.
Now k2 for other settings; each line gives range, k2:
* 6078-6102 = 6101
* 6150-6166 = 6158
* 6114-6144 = 6143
